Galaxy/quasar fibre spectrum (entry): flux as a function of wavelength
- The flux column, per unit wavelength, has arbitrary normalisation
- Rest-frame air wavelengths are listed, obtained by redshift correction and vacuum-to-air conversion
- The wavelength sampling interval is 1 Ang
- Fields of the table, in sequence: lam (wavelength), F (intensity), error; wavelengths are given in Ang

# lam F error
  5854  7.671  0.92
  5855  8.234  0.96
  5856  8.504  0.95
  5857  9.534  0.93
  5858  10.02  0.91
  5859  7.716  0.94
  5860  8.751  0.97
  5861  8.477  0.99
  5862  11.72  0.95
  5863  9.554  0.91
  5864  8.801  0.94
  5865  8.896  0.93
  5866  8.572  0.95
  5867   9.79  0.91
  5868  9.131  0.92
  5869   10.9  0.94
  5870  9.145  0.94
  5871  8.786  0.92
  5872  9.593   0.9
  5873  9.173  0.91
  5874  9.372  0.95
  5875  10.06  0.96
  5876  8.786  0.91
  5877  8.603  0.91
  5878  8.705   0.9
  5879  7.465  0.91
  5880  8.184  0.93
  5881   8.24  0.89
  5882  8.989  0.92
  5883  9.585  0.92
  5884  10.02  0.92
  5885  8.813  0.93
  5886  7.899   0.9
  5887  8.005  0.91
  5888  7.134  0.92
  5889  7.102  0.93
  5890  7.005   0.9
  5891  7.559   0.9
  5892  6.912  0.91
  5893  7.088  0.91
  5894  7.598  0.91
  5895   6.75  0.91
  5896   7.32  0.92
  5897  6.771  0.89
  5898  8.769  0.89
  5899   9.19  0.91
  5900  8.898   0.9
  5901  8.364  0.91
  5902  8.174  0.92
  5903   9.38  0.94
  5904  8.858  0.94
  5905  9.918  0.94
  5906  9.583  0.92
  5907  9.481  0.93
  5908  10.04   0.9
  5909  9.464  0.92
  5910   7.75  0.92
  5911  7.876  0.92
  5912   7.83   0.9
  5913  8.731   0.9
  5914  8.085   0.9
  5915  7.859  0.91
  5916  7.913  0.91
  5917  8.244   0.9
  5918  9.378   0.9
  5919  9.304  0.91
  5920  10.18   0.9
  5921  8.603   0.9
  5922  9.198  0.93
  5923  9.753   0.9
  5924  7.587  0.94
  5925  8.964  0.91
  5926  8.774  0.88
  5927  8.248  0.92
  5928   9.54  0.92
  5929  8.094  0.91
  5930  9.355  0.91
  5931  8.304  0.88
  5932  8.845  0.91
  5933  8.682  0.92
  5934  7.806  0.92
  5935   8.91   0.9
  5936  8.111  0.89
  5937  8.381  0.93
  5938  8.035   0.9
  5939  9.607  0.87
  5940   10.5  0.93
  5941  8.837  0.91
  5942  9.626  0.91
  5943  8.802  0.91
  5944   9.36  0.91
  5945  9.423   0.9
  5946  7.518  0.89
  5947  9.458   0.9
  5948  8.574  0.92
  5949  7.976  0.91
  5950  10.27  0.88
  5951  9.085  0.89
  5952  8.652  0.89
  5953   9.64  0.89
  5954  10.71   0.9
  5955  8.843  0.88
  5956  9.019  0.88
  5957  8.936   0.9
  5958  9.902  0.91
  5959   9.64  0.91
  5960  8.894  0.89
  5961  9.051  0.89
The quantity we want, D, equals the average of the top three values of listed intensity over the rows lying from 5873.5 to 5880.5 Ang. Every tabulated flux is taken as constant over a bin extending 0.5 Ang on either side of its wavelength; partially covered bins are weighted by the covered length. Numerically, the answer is 9.4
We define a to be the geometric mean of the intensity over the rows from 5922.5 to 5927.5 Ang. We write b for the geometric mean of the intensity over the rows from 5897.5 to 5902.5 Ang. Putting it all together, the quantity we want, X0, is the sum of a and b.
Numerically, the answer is 17.3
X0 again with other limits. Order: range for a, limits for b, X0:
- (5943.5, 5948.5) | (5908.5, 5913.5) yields 17.1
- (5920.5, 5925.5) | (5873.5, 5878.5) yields 17.9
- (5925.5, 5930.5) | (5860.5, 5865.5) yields 18.2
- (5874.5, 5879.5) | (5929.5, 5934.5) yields 17.3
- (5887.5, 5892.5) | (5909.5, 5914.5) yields 15.2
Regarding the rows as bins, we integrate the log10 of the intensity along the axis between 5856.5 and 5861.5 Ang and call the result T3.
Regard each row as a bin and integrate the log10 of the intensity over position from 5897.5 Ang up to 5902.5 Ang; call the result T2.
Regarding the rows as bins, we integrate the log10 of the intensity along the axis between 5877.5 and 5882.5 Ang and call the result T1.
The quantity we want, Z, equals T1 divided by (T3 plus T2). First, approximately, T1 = 4.60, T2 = 4.69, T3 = 4.7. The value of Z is 0.487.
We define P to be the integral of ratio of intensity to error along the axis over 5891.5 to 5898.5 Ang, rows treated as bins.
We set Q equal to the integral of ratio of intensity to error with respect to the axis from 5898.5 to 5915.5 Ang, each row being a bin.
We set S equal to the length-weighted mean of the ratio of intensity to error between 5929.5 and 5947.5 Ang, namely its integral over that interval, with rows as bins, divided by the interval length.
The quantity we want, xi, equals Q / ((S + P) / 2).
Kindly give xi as 4.9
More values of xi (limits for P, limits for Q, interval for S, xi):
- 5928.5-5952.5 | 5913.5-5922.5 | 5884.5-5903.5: 0.7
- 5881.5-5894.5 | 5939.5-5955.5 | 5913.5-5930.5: 2.7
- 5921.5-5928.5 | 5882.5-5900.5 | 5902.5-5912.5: 4.0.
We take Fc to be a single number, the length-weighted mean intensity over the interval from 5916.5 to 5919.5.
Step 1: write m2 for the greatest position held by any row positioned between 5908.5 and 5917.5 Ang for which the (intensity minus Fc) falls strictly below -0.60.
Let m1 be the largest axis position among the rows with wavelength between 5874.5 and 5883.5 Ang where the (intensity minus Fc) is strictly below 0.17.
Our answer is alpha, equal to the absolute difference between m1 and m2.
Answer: 35 Ang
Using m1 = 5882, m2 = 5917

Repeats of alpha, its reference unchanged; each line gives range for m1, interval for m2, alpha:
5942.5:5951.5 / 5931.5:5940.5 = 13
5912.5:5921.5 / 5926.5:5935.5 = 13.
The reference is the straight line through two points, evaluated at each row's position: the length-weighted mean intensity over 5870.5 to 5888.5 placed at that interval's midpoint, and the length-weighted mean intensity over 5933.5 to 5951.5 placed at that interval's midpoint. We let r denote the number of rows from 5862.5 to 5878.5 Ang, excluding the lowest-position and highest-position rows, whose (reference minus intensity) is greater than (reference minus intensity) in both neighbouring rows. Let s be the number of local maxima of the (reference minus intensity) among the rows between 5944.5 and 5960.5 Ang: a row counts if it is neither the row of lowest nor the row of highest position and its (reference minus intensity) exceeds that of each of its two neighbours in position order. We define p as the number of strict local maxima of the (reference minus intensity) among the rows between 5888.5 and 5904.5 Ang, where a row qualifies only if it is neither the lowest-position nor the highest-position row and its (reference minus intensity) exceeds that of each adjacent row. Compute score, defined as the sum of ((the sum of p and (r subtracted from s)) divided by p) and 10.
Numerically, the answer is 10.8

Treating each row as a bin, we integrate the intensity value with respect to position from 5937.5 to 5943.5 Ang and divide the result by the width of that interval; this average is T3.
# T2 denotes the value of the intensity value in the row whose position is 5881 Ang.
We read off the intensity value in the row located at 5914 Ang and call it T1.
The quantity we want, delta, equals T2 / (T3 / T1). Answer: 7.2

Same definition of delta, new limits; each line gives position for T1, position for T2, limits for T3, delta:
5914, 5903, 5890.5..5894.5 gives 10.4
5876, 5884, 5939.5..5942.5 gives 9.1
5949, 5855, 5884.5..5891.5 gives 8.6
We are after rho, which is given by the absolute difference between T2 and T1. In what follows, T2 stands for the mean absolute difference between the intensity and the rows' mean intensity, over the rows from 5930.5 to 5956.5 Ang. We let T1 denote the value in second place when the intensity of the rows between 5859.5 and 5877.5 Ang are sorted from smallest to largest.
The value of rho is 7.9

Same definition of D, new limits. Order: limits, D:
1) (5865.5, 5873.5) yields 10.1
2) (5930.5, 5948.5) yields 9.9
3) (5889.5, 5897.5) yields 7.5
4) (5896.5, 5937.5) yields 10.0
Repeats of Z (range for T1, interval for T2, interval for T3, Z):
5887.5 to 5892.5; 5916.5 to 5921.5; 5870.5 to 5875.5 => 0.442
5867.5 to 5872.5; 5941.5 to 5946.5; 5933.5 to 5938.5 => 0.524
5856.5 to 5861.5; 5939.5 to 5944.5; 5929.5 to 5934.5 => 0.497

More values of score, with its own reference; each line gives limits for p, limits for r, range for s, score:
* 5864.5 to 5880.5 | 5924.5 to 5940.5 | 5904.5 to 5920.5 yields 10.8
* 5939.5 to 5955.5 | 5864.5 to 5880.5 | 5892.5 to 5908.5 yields 10.8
